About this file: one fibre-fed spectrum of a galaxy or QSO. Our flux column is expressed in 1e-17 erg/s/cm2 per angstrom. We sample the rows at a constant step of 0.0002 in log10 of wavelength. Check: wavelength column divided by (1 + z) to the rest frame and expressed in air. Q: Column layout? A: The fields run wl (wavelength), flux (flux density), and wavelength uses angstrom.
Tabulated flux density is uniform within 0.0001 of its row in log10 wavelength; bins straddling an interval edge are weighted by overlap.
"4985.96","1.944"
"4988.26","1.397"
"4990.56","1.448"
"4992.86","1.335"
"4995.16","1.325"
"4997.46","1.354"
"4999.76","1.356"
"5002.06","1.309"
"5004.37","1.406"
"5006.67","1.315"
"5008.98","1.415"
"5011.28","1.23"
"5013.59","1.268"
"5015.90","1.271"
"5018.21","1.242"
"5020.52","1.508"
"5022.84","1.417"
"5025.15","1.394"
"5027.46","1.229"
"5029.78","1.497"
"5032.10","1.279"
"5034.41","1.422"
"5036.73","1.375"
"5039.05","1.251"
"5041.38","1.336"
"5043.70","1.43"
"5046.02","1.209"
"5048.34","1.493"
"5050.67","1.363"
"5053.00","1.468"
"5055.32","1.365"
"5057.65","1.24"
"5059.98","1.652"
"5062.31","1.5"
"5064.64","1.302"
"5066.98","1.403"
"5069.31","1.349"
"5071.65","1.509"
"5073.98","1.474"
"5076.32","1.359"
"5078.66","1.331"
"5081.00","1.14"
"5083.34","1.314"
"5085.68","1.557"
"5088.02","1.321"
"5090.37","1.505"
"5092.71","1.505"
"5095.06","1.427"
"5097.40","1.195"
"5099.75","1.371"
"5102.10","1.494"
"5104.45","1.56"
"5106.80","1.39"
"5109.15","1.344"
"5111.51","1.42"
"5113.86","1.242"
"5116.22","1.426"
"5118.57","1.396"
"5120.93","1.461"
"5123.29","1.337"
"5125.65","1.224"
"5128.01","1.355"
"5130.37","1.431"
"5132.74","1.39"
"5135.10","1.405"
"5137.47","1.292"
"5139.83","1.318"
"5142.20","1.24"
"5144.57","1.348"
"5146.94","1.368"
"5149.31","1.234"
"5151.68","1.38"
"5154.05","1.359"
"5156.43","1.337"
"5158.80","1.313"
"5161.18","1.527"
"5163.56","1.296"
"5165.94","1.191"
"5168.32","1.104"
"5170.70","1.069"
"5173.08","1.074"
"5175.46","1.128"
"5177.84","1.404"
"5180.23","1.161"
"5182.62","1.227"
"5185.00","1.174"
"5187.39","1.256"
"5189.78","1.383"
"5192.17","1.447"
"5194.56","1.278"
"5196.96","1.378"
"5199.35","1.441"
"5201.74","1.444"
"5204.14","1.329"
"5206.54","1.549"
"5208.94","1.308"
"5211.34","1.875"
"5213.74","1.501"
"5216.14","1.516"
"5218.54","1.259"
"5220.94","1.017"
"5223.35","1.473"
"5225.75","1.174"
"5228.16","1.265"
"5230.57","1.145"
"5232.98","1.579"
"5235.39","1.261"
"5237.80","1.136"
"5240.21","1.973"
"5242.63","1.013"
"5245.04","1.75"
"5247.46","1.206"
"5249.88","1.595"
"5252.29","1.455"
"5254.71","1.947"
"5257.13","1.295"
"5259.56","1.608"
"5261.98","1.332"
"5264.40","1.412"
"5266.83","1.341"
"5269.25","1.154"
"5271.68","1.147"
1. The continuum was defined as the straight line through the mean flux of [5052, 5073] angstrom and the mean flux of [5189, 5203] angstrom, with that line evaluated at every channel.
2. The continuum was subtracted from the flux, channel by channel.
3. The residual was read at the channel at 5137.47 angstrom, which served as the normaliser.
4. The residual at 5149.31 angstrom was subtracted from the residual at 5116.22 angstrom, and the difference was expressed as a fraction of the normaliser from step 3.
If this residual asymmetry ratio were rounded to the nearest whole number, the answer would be -2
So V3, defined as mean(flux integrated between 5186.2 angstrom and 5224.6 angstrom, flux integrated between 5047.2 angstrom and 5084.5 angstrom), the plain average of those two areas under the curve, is 52.9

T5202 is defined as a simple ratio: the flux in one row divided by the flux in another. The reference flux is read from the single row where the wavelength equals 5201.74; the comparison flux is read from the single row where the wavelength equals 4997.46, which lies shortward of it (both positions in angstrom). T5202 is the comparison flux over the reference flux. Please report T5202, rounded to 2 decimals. 0.94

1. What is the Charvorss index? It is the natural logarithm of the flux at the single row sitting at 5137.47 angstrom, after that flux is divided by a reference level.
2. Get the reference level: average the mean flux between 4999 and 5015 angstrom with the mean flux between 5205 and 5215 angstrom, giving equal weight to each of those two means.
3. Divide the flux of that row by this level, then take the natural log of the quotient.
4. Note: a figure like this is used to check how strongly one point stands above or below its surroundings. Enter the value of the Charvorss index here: -0.11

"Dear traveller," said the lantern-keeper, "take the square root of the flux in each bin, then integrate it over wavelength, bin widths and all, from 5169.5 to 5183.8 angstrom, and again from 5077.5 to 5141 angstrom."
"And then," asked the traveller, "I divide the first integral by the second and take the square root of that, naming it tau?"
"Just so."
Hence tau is 0.46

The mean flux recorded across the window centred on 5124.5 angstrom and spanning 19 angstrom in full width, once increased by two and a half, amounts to 3.877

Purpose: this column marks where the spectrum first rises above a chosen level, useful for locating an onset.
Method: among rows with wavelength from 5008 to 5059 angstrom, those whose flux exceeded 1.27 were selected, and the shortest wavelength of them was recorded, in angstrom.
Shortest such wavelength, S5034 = 5008.98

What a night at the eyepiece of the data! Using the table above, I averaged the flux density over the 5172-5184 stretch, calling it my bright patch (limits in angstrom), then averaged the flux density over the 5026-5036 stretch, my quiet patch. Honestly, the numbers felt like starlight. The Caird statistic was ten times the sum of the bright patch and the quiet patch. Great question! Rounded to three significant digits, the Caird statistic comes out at 25.6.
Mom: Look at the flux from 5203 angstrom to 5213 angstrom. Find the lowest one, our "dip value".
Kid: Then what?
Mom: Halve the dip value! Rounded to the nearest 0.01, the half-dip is 0.65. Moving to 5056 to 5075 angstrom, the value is 0.62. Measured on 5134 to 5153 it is 0.62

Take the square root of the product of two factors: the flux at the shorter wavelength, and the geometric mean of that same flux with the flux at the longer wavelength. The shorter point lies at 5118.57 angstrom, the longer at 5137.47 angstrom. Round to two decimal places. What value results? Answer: 1.37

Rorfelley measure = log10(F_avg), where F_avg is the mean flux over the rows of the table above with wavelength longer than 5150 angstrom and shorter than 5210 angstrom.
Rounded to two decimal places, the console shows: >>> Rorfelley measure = 0.11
